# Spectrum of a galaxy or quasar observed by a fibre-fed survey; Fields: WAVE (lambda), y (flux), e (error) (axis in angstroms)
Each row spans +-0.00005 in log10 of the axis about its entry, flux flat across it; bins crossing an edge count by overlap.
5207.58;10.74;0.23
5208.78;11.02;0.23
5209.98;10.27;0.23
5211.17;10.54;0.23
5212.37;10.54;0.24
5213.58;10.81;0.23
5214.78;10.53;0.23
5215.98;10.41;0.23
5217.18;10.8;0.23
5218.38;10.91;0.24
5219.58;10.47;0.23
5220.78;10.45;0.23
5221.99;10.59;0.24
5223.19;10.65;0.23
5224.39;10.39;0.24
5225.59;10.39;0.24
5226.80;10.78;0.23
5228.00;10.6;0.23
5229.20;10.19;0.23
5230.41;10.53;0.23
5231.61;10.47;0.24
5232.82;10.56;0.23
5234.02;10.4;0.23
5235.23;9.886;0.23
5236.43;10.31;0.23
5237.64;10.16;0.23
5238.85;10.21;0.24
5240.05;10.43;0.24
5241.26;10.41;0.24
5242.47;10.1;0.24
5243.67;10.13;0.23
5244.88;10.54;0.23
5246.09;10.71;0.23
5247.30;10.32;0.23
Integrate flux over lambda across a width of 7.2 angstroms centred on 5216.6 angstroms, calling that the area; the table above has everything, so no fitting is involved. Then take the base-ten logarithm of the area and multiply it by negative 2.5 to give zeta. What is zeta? -4.71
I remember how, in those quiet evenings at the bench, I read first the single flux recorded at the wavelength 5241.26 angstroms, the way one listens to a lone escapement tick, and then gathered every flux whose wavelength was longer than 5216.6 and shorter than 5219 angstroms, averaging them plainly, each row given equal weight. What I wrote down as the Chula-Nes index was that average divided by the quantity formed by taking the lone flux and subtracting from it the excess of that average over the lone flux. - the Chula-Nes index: 1.09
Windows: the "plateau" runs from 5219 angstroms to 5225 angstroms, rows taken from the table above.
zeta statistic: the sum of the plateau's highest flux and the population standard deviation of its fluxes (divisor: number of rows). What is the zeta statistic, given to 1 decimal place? 10.7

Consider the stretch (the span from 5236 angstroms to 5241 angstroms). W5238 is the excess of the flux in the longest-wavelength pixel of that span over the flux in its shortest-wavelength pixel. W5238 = 0.1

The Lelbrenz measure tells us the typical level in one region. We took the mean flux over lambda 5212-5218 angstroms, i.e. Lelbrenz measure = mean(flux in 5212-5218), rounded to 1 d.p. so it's 10.6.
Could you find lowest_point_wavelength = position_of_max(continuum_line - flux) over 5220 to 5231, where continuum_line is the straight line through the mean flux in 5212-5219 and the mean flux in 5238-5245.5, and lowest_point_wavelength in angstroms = 5229.20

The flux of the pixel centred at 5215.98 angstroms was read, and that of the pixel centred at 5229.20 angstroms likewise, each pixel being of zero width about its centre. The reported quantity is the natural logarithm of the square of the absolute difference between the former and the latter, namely -3.0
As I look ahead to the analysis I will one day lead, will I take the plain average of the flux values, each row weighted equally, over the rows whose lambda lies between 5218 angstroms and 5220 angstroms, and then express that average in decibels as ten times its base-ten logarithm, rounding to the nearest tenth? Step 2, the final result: 10.3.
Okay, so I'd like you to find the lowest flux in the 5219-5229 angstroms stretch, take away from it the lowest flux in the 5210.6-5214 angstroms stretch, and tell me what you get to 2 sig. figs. -0.15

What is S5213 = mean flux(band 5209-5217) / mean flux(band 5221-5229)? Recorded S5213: 1.00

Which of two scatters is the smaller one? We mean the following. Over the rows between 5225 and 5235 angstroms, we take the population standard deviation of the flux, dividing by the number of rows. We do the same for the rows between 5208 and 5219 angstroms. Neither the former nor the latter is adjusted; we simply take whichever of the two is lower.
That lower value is 0.16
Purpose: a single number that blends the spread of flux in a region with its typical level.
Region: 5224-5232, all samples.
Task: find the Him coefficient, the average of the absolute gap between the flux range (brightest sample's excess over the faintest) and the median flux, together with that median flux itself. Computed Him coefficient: 10.2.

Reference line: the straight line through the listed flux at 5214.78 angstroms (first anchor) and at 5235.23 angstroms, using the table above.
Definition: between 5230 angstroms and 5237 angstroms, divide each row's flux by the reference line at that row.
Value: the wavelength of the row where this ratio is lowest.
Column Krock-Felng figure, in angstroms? 5235.23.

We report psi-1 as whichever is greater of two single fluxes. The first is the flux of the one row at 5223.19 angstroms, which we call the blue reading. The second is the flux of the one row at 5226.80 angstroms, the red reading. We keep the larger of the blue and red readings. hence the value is 10.8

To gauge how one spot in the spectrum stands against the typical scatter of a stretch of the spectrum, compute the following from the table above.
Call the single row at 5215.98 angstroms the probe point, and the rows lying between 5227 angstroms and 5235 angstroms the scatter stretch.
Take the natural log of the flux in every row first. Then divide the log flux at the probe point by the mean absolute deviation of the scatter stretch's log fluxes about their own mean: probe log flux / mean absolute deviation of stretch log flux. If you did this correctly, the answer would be 224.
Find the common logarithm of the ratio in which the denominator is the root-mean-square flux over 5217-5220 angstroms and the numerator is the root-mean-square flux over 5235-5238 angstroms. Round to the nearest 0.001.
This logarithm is -0.025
